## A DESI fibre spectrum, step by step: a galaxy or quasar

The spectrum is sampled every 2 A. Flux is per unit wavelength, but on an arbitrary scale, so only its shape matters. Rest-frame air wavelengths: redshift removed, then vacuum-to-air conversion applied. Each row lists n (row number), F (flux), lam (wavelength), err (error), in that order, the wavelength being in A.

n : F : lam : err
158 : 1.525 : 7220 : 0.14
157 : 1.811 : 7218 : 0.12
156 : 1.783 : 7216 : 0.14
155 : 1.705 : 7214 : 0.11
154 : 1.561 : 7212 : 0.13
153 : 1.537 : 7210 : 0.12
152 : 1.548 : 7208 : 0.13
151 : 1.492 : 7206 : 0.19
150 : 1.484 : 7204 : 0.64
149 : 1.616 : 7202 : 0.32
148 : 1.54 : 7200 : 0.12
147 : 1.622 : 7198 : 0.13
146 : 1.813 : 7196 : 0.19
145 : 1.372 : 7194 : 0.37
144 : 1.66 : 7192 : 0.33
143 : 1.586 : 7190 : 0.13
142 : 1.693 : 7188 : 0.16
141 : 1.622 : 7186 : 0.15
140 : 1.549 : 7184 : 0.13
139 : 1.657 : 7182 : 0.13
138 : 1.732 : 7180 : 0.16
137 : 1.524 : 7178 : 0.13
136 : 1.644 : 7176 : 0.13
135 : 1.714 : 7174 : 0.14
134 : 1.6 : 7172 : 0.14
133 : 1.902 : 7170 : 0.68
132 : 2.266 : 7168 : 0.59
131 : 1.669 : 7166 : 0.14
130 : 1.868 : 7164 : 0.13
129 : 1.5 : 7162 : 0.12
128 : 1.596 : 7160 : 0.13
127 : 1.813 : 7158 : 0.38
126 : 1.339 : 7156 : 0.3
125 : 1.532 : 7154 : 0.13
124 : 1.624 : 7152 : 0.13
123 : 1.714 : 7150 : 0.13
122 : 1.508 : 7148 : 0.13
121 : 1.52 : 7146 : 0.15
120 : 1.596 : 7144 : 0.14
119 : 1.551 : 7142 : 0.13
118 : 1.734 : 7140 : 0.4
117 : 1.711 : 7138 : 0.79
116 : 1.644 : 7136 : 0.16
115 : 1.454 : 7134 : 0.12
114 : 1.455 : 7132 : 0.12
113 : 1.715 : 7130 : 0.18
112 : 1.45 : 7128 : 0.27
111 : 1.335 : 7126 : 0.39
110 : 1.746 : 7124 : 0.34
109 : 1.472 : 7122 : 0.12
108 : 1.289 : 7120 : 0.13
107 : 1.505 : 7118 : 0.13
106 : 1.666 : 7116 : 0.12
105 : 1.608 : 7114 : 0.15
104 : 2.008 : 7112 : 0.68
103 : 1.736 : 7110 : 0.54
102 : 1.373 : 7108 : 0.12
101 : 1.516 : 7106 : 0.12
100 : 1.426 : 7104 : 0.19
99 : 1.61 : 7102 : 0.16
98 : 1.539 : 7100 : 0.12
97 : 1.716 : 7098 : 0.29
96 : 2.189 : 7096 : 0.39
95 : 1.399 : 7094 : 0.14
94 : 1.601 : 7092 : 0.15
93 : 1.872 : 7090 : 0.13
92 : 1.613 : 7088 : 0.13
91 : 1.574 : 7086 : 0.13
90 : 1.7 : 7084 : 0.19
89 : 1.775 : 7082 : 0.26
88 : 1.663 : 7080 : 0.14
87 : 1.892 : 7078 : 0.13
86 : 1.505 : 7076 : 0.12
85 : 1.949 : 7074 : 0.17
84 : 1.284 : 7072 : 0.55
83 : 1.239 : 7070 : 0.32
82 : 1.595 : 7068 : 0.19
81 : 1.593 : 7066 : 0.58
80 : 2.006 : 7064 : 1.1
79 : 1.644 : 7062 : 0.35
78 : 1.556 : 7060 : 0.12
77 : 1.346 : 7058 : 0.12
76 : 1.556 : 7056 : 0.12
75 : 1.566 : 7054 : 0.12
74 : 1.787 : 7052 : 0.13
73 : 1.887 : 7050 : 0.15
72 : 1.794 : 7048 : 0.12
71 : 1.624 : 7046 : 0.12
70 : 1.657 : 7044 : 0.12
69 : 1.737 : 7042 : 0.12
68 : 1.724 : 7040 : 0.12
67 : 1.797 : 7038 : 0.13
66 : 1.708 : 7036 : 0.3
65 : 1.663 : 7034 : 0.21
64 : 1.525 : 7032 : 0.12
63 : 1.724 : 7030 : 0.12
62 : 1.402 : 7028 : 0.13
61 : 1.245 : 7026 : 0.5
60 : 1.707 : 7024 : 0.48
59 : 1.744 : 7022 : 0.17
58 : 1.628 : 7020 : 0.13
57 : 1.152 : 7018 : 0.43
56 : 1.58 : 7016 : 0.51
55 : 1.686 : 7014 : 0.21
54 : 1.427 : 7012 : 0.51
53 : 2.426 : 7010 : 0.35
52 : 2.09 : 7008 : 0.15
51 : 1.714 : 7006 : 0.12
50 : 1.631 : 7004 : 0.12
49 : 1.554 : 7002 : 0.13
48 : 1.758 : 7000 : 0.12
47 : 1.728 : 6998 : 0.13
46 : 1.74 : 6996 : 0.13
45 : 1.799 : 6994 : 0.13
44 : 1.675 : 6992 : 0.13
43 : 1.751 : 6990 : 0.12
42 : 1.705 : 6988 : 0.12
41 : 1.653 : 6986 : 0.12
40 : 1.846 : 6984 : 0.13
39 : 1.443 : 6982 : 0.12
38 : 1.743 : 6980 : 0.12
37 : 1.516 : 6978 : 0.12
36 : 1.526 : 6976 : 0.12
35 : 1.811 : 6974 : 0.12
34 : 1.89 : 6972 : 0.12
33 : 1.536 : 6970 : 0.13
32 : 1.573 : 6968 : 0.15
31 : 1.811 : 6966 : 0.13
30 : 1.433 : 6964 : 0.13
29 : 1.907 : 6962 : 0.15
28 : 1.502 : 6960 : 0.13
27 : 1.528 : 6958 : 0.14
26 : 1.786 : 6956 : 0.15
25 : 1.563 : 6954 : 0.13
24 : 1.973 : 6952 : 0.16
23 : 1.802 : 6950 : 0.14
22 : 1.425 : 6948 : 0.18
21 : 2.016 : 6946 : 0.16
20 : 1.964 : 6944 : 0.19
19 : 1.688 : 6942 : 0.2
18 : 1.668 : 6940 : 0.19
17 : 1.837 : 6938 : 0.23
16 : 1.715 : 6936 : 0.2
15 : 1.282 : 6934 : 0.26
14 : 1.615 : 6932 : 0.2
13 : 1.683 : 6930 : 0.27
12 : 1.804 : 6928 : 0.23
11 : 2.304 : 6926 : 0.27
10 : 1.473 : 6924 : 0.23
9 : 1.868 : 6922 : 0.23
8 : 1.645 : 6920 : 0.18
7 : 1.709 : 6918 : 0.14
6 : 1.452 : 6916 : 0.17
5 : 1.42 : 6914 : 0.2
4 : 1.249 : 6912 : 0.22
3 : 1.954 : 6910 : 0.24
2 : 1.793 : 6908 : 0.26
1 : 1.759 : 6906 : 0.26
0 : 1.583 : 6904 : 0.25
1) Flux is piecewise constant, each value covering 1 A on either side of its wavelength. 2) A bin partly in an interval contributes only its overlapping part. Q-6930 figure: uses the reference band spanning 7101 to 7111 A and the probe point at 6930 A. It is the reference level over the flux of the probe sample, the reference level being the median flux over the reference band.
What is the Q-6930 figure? 0.90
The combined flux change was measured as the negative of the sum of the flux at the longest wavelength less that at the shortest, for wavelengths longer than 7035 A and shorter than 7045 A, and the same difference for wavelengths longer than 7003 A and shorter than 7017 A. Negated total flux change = 0.10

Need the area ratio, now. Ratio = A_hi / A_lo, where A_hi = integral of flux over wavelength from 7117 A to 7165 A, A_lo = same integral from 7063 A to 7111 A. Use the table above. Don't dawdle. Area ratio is 0.957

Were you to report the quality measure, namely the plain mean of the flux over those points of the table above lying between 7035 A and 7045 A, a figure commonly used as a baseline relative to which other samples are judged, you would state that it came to 1.72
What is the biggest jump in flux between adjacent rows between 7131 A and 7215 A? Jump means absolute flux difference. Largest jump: 0.60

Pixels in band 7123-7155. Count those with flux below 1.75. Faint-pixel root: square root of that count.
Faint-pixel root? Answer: 4.00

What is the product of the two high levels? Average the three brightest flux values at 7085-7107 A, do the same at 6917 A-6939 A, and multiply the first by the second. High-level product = 3.86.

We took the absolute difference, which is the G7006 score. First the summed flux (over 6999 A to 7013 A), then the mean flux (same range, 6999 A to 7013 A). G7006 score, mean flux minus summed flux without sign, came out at 10.8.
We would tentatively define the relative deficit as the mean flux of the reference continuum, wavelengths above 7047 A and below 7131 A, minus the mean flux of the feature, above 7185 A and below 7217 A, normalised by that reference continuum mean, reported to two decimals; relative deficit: 0.01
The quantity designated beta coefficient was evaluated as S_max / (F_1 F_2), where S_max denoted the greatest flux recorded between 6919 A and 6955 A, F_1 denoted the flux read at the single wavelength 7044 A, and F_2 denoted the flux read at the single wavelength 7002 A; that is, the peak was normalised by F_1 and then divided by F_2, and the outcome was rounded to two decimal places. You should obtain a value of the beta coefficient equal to 0.89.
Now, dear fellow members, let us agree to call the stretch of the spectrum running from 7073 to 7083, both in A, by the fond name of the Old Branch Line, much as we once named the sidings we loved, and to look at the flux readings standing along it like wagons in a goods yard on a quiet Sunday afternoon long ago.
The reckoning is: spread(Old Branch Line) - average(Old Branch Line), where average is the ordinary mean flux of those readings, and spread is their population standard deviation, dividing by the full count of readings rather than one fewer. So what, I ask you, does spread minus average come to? -1.60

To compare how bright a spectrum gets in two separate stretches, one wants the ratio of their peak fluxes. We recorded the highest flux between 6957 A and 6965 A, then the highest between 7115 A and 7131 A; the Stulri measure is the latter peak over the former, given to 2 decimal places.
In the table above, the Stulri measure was 0.92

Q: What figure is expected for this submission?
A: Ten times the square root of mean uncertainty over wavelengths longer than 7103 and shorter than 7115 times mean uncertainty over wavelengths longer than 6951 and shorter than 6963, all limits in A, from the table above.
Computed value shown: 2.1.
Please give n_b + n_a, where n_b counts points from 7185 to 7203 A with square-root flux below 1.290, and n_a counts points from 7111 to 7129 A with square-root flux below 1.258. 12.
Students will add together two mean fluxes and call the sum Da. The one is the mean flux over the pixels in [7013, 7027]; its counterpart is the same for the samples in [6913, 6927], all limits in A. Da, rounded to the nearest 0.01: 3.23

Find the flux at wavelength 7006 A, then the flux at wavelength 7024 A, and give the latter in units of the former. 1.00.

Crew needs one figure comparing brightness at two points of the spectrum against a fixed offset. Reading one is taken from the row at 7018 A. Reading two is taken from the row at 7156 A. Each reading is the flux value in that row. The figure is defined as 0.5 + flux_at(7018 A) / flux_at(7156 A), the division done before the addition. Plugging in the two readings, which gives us 1.36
